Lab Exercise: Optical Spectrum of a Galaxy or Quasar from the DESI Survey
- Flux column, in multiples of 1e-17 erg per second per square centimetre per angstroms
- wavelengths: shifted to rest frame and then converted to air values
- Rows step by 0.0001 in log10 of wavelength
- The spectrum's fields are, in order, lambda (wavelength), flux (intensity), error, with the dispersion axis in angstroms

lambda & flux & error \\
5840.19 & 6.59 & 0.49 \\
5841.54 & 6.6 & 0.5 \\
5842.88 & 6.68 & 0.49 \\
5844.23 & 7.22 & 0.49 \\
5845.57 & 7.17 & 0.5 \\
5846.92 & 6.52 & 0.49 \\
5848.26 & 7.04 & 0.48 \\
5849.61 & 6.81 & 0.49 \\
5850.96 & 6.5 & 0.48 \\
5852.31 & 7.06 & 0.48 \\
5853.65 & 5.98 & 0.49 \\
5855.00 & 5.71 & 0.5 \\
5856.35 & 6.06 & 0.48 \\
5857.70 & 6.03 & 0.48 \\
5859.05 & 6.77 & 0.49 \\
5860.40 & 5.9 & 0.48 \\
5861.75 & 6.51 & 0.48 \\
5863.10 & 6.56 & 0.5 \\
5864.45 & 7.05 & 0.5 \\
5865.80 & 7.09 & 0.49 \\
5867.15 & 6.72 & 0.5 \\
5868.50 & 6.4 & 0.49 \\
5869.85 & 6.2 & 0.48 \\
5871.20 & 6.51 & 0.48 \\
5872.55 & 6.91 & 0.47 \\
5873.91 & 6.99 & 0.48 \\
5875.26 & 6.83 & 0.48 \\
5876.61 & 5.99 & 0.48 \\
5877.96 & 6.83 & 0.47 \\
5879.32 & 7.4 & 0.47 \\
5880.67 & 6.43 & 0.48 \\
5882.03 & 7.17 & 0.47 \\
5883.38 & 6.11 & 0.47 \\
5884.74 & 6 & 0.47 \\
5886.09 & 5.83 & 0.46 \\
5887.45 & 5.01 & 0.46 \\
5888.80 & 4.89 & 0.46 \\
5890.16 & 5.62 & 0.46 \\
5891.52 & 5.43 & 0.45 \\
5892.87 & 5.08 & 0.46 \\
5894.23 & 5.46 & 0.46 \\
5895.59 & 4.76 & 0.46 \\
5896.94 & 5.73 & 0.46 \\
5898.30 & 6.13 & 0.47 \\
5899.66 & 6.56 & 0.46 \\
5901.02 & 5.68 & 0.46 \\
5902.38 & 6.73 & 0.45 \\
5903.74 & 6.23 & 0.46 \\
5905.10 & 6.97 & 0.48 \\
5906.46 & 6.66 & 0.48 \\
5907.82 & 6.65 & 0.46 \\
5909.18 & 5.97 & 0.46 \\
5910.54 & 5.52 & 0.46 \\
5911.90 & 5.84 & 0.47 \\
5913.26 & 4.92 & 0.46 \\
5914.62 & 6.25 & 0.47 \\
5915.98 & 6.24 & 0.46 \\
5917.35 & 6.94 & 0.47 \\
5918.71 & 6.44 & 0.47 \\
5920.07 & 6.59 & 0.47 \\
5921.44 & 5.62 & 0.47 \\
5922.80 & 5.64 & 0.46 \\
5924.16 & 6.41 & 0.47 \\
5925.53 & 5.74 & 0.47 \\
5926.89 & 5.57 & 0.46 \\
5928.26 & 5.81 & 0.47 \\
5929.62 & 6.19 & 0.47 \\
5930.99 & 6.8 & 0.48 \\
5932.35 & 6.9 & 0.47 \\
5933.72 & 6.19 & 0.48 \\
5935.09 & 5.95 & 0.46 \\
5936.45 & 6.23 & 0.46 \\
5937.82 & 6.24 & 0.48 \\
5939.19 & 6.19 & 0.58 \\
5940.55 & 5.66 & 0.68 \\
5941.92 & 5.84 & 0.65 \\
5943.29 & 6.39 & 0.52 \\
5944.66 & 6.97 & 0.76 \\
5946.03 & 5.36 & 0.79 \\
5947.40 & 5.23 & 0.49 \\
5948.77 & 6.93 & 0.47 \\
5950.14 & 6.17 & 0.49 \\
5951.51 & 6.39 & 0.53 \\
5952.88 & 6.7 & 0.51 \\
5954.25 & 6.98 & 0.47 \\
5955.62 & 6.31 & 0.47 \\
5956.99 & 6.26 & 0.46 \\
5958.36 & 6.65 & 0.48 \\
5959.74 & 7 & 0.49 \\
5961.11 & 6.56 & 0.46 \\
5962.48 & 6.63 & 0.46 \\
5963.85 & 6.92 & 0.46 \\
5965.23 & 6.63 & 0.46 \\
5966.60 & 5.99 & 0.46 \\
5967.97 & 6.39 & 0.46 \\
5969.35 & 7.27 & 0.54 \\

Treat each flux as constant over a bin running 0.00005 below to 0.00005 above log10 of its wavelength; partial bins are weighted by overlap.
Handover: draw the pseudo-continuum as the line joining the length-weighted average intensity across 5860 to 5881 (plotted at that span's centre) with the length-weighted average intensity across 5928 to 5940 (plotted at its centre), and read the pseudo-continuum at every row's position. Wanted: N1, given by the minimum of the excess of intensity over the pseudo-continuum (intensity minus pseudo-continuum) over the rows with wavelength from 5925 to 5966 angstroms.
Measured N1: -1.0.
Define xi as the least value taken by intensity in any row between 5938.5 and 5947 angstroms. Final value 5.36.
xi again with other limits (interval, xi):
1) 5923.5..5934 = 5.57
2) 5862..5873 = 6.2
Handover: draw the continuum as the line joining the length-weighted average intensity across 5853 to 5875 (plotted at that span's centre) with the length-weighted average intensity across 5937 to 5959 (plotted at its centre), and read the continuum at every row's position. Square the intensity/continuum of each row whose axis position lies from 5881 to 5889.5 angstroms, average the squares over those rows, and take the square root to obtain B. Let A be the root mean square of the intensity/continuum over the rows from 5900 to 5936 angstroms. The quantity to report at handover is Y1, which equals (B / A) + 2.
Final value 2.94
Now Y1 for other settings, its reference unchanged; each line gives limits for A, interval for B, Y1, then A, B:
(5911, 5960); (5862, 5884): 3.05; 0.990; 1.04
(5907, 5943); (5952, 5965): 3.11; 0.966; 1.07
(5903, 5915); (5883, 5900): 2.91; 0.966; 0.88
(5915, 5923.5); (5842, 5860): 3.03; 0.989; 1.02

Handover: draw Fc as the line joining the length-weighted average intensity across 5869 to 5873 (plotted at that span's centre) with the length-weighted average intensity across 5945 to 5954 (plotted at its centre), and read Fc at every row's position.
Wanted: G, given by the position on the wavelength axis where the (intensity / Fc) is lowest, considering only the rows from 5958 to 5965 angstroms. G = 5961.11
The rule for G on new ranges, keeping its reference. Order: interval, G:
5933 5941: 5940.55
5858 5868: 5860.40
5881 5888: 5887.45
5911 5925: 5913.26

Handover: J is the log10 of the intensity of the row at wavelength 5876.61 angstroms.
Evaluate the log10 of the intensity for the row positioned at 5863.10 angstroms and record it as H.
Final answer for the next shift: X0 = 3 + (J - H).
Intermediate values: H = 0.82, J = 0.777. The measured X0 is 2.96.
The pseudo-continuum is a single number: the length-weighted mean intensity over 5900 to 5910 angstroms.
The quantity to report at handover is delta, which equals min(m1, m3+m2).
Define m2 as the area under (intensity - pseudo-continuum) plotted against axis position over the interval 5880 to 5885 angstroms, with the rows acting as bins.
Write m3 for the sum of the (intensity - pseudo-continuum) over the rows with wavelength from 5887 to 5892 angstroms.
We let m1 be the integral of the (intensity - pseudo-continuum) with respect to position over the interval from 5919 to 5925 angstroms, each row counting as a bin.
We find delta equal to -4.4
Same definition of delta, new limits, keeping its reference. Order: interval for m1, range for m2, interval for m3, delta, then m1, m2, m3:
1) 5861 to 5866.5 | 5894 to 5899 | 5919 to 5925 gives -5.7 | 2.1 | -4.4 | -1.36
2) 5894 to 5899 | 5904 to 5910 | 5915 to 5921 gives -4.4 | -4.4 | 0.7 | 0.59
